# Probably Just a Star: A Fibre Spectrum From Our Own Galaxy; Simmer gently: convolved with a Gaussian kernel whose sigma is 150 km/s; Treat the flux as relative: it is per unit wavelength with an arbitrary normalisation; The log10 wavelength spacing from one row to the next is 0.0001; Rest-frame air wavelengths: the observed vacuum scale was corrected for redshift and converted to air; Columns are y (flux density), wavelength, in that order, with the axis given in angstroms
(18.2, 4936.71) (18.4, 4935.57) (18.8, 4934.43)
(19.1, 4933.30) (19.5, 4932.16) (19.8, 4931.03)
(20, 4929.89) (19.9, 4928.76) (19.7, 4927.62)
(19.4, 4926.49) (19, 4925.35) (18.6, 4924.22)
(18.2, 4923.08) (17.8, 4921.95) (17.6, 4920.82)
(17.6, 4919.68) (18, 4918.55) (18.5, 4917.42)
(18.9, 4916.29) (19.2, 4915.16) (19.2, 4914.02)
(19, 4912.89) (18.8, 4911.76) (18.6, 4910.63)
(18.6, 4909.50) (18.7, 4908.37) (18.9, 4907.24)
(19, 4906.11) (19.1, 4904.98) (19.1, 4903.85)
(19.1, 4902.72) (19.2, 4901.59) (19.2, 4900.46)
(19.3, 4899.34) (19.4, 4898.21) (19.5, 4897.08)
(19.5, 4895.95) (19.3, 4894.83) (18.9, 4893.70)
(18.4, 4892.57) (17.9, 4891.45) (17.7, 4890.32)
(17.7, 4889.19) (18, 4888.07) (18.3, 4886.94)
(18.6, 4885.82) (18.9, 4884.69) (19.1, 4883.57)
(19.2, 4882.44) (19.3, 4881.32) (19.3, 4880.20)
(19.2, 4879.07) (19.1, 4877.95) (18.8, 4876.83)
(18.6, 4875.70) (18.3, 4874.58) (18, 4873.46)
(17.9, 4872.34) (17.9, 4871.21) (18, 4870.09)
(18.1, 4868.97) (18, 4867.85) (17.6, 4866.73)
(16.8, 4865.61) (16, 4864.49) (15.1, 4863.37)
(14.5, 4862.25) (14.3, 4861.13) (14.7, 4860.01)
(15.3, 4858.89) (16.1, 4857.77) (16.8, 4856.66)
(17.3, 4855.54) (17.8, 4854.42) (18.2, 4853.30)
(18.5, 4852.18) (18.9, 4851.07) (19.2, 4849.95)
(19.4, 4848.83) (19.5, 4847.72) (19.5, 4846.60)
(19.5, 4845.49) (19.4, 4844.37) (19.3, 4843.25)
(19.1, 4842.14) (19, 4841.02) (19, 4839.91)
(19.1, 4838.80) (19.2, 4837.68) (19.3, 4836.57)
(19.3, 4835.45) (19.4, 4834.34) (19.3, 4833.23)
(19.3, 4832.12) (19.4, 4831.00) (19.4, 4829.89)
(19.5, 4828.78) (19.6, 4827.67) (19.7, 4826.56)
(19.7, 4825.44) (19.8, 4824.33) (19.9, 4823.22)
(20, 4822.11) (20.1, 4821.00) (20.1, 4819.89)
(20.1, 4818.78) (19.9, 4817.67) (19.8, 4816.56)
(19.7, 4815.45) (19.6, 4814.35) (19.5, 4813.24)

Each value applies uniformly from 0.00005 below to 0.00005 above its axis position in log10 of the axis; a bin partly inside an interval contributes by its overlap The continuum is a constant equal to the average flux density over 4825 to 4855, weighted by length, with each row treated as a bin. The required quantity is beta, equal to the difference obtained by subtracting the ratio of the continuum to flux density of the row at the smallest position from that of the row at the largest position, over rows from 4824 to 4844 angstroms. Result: 0.025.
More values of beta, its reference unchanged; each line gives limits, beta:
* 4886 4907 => -0.039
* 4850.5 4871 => 0.051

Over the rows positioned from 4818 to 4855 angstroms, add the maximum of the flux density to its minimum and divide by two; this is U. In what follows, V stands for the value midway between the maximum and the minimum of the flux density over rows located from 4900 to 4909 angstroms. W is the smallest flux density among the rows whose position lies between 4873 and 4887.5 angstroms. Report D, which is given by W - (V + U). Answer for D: -19.9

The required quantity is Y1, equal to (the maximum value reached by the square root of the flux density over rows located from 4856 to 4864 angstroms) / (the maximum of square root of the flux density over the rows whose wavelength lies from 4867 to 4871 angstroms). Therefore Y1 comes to 0.96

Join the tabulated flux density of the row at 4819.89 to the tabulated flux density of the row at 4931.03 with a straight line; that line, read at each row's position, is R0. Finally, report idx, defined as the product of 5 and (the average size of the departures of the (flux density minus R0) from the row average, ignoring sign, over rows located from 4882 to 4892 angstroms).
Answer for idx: 2.5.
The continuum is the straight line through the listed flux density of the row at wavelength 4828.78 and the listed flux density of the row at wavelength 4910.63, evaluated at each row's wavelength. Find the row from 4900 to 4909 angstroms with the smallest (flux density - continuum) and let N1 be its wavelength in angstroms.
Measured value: 4908.37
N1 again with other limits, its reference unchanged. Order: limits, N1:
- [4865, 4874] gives 4865.61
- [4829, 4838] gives 4837.68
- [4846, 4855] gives 4854.42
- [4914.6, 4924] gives 4919.68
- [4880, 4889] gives 4888.07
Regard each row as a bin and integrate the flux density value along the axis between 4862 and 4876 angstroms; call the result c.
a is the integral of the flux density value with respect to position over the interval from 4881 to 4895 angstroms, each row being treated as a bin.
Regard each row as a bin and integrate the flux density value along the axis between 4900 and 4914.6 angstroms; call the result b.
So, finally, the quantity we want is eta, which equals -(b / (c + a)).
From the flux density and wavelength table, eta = -0.55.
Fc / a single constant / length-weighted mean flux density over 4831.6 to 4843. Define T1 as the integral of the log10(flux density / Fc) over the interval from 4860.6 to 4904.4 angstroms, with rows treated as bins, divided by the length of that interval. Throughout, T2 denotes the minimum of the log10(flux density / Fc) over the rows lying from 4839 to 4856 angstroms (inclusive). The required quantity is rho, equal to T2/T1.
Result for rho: 1.9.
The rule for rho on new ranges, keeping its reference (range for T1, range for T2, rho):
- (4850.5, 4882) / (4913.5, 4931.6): 0.9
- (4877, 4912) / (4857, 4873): 15.8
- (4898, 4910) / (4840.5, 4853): 4.2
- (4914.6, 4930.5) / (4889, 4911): 3.2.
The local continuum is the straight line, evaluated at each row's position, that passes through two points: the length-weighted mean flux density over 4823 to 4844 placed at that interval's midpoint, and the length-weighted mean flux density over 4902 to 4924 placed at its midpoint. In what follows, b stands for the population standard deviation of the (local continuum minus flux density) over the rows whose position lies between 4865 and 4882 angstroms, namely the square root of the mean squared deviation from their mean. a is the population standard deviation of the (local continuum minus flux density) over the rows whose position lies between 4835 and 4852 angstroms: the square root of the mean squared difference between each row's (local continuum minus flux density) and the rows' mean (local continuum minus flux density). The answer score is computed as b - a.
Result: 0.5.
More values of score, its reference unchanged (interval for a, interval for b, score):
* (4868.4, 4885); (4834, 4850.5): -0.4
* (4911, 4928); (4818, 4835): -0.4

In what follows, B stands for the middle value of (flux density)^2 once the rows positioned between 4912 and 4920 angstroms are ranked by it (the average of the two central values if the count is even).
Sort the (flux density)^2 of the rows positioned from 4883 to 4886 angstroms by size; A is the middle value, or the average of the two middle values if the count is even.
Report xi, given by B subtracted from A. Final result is 0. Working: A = 357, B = 357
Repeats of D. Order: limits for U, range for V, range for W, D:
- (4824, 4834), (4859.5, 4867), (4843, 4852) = -16.6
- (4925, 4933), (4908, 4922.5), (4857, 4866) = -23.6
